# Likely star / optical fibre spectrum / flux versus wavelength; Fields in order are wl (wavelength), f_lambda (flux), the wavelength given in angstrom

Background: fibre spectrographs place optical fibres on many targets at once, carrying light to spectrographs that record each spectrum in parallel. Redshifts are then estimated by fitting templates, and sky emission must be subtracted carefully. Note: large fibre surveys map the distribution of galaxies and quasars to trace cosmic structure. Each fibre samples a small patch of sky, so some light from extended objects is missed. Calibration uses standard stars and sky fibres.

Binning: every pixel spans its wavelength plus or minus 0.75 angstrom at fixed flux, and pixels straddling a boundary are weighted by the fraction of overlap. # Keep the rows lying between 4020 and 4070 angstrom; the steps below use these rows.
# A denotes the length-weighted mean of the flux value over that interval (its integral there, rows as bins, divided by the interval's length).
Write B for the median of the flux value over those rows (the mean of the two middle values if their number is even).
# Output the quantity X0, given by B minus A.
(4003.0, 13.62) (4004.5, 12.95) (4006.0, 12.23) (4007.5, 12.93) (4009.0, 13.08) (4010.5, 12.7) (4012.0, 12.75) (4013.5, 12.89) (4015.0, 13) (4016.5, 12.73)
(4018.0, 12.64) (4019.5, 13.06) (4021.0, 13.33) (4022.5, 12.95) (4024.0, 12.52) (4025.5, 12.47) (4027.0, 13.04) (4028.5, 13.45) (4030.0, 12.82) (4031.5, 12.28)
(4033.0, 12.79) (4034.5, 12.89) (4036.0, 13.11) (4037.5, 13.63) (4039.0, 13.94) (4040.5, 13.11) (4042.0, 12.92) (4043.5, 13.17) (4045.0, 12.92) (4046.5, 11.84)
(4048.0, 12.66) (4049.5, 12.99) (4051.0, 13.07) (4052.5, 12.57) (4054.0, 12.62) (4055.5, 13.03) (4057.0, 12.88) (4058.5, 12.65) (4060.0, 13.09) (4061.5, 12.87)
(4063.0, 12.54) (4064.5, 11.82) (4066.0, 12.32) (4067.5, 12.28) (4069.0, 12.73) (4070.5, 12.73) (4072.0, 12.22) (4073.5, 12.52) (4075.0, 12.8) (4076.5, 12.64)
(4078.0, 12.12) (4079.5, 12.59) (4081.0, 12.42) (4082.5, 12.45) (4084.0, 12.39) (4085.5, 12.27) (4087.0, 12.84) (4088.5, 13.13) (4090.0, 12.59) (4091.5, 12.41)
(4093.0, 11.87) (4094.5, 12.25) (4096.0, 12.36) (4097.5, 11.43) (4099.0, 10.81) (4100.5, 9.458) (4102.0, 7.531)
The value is 0.05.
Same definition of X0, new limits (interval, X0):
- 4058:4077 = 0.09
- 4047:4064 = 0.08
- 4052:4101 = 0.15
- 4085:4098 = -0.01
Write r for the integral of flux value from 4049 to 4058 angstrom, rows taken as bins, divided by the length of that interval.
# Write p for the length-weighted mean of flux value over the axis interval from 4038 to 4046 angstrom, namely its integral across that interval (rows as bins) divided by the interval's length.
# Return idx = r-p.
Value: -0.33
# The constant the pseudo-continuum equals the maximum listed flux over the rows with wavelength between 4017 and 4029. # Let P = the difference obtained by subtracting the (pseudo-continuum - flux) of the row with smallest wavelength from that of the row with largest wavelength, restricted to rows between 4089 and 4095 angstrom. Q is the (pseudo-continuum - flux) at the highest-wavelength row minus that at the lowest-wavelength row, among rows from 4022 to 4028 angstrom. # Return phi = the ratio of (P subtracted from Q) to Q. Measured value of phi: 4.8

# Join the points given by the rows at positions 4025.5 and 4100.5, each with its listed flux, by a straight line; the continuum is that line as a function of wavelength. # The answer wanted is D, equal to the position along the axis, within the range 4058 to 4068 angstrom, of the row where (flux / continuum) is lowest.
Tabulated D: 4064.5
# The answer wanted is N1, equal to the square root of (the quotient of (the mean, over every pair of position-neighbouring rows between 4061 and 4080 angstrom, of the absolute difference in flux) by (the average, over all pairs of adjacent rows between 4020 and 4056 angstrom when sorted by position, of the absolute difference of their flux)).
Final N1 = 0.93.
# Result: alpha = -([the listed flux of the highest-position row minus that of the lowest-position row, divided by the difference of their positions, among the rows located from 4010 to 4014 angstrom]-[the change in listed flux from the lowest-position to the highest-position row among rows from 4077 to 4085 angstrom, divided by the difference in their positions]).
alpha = -0.02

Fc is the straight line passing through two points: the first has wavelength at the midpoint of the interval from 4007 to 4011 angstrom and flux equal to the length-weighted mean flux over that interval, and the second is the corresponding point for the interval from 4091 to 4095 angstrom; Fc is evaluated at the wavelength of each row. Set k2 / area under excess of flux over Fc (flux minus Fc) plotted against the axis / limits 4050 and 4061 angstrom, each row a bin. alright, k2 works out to 4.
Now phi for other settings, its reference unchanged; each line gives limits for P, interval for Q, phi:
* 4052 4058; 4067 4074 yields -0.3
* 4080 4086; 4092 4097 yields 1.3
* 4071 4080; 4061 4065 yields 1.4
